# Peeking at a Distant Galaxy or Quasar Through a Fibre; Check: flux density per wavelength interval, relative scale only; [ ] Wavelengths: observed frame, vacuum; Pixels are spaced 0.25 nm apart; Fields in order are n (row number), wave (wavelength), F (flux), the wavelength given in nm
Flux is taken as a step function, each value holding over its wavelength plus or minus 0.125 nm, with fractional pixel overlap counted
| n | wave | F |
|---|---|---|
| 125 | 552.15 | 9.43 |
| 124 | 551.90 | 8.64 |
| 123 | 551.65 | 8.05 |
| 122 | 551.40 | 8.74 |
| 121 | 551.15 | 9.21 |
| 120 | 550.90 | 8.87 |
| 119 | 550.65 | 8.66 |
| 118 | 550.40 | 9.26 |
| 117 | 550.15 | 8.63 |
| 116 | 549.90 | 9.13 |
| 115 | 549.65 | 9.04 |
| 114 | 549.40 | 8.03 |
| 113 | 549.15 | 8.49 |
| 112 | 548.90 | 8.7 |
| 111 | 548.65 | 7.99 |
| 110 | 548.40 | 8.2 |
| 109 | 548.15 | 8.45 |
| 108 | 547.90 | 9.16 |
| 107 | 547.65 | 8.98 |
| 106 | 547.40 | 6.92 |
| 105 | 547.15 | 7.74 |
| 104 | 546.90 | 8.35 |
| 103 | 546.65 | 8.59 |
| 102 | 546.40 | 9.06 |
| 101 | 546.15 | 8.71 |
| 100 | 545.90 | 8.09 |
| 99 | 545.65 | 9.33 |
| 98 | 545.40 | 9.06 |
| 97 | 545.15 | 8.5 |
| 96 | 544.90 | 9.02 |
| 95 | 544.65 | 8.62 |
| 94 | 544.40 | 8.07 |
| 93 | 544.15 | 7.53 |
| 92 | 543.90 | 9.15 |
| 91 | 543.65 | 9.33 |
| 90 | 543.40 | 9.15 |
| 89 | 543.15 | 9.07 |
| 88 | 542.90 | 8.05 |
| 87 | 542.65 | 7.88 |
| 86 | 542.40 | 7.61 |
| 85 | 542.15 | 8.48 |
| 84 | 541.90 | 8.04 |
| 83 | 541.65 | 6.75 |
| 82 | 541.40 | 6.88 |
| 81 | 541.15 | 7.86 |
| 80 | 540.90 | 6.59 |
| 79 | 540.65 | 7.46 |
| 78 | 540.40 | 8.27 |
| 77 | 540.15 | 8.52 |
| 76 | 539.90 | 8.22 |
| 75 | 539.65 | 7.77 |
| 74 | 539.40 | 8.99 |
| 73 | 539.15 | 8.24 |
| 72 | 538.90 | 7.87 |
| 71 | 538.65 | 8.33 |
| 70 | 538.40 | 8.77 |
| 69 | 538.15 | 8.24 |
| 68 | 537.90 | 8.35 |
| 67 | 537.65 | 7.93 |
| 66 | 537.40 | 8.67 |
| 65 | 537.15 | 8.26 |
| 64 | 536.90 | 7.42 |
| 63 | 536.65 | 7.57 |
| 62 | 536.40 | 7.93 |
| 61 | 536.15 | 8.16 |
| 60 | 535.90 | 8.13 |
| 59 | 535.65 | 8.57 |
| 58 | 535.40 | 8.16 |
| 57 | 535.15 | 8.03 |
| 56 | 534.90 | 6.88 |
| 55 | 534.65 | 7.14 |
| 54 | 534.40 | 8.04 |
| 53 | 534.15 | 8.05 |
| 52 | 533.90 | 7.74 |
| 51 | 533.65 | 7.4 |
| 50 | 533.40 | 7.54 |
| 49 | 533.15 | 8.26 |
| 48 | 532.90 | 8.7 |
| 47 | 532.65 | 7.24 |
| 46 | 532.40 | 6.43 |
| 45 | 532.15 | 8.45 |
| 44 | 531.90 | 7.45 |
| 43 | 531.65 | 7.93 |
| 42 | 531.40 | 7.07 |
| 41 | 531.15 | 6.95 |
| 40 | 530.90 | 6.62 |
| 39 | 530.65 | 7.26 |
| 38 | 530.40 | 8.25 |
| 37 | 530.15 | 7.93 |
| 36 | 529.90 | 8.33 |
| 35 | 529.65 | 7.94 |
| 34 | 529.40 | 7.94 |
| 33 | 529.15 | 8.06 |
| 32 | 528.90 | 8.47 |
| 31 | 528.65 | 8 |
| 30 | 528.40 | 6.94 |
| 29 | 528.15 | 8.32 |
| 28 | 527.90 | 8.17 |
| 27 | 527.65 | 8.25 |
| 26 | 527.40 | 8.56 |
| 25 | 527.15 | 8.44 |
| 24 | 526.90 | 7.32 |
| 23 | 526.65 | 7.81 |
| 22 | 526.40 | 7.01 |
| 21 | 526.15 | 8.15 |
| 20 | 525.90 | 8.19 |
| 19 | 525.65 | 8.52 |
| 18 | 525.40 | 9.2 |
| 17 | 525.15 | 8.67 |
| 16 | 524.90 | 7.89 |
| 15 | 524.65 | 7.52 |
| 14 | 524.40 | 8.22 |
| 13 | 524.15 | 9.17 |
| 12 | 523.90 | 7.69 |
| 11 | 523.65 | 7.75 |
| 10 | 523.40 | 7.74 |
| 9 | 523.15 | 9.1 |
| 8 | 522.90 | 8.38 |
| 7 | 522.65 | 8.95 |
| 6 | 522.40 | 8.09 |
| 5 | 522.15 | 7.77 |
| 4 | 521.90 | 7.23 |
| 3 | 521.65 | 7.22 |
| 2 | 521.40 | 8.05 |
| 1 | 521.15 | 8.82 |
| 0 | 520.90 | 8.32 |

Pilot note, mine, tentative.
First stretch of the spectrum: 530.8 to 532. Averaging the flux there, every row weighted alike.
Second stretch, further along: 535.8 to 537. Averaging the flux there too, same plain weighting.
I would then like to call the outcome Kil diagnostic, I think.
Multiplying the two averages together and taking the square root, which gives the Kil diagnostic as 7.52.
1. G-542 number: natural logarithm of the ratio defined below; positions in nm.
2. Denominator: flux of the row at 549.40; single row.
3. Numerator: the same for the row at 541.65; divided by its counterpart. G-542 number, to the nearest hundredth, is -0.17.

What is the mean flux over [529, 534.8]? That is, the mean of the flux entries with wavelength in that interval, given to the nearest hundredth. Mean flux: 7.68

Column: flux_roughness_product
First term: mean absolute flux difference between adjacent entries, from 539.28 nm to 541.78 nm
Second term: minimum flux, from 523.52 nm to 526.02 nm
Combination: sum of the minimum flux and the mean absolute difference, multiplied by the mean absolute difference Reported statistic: 5.7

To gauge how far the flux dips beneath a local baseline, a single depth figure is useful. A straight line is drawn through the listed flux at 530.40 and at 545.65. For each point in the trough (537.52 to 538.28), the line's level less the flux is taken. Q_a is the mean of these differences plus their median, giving 1.2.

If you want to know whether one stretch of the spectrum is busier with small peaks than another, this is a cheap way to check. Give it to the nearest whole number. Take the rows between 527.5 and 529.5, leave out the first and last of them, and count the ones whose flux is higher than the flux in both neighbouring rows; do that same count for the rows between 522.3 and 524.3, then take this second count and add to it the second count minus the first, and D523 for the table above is 4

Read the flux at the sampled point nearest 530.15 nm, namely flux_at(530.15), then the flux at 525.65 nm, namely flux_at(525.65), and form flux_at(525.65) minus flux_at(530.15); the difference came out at 0.59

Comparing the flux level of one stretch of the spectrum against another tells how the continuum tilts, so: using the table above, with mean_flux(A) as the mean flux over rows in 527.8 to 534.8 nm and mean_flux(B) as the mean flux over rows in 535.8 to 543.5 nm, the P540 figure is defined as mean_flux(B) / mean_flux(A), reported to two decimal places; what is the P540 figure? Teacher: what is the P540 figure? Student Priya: 1.04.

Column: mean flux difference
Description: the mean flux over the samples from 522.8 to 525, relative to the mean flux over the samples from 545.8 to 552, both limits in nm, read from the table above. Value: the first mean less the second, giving -0.39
